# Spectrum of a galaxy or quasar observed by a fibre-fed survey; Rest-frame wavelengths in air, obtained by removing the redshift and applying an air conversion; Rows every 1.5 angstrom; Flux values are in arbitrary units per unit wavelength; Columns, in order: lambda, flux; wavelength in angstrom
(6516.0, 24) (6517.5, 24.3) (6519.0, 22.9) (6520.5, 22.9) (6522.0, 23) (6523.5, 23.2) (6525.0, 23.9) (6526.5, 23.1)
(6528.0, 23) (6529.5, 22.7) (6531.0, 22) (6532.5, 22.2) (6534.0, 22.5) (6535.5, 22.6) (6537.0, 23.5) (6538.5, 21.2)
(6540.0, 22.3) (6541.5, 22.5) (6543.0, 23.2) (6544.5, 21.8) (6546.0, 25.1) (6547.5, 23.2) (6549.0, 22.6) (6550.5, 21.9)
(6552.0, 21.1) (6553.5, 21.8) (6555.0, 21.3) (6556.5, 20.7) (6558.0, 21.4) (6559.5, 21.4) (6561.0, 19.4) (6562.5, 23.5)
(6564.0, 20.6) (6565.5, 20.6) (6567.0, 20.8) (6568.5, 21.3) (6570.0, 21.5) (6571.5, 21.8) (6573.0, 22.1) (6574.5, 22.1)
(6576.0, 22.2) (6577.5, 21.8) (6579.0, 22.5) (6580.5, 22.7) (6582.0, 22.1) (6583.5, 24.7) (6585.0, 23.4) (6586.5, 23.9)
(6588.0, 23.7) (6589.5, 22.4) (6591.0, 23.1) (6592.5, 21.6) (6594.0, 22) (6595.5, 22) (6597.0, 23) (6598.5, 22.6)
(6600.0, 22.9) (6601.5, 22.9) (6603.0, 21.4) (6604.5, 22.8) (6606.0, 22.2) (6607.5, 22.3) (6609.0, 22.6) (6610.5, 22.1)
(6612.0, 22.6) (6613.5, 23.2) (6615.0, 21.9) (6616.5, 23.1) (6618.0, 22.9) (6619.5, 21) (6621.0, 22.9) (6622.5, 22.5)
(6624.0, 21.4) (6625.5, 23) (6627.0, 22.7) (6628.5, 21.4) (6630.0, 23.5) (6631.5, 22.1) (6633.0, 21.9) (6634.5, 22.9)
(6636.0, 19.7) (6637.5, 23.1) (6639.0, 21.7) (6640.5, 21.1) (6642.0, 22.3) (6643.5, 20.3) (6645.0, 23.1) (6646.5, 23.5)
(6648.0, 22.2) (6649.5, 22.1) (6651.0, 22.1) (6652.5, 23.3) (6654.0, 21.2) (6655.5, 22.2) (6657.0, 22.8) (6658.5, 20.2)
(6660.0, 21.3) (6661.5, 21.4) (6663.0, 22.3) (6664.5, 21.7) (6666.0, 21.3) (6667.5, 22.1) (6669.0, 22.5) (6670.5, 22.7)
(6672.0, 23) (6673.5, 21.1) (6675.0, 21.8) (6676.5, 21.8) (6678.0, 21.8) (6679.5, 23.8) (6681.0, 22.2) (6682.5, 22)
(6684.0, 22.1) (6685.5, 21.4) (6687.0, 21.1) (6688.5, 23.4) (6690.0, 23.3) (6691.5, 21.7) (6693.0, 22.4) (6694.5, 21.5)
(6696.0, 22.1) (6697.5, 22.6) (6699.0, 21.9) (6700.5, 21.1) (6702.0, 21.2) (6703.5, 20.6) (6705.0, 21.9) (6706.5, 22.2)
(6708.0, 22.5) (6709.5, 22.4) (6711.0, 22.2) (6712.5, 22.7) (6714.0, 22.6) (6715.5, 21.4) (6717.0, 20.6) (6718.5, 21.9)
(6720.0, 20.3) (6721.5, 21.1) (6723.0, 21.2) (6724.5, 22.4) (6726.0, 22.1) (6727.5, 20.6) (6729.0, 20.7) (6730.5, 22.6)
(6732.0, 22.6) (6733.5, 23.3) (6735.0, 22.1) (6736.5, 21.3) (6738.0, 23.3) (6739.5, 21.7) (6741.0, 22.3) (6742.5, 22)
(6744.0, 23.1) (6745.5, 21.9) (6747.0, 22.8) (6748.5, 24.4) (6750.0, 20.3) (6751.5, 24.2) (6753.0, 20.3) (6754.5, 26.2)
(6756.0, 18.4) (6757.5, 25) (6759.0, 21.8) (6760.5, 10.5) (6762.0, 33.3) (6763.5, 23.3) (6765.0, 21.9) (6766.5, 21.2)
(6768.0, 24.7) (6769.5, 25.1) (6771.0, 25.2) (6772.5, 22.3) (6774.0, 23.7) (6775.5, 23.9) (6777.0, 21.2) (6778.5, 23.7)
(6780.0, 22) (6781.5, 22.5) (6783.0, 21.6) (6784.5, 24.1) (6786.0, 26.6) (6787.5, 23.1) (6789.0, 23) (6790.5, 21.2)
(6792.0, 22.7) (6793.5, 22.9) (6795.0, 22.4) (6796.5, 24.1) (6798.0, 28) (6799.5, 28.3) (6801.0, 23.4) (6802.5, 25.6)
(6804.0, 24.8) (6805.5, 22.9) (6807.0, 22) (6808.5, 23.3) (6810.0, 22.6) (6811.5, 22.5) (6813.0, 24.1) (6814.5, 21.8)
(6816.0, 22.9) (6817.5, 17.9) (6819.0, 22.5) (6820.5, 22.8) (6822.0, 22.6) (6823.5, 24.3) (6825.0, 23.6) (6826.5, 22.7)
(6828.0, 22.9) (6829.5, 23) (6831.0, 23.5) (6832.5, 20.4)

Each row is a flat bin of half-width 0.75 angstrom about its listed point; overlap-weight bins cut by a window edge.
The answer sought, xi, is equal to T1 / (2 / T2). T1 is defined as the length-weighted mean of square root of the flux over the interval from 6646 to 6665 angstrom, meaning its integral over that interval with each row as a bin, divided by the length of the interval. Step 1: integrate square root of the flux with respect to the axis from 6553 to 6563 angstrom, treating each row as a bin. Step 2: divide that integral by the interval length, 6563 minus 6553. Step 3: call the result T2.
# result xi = 10.8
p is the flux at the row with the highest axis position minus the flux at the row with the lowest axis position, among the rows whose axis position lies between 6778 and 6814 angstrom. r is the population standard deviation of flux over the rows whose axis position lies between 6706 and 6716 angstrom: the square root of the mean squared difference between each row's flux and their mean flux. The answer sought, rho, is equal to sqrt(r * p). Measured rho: 0.40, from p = 0.4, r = 0.40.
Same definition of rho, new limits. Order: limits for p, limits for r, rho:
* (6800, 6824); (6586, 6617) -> 0.75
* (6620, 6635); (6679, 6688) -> 0.00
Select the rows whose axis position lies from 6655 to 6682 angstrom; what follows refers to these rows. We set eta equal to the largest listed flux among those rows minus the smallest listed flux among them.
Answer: 4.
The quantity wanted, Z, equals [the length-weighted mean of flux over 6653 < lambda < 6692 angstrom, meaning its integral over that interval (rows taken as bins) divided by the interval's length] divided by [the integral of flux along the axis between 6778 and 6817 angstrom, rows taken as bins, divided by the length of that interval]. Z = 0.94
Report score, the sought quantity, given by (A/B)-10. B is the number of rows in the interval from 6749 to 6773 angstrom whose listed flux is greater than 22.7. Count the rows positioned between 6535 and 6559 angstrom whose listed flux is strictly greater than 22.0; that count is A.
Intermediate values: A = 8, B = 8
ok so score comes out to -9.0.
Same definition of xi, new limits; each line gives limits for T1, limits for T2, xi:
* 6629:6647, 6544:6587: 11.0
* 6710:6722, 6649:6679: 10.9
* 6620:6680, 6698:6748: 11.0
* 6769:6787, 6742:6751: 11.5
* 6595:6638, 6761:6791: 11.5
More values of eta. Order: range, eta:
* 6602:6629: 2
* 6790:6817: 7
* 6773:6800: 7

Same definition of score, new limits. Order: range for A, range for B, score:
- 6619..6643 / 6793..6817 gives -9.2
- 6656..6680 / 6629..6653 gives -8.8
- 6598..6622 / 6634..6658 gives -7.8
